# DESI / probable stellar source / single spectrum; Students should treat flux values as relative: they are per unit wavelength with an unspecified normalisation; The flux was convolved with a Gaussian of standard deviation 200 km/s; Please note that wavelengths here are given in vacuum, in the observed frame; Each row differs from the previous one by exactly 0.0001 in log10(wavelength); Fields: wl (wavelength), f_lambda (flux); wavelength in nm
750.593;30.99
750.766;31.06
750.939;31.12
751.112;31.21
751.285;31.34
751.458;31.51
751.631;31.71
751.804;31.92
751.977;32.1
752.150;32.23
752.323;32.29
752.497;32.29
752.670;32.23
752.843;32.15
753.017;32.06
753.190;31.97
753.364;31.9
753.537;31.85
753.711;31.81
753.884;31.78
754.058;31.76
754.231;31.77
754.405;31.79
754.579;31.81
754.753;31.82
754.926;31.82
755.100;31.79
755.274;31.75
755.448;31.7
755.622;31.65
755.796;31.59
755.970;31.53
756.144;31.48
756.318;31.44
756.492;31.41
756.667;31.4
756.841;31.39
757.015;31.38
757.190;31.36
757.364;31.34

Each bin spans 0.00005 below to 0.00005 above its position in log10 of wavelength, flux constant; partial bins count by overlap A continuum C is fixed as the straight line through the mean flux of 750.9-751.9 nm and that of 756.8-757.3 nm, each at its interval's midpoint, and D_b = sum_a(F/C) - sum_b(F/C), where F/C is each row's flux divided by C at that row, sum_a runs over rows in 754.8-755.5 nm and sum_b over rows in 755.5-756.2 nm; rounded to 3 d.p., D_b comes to 0.024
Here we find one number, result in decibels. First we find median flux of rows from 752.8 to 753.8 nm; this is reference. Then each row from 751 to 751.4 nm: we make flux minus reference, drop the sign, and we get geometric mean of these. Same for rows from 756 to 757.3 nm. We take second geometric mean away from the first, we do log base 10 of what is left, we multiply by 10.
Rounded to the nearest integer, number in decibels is -9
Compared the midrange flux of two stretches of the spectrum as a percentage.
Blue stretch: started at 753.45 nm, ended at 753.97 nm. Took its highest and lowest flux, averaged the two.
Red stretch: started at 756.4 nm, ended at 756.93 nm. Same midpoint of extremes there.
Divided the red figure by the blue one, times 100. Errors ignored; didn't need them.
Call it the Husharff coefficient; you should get 98.7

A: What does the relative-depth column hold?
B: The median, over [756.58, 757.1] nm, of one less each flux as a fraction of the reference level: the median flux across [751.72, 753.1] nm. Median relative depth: 0.025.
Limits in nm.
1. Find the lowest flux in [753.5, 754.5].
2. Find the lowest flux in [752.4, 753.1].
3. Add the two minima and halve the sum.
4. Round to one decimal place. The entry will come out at 31.9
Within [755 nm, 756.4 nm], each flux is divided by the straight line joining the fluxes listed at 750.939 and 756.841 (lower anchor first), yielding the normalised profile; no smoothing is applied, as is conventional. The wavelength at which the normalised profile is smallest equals 756.318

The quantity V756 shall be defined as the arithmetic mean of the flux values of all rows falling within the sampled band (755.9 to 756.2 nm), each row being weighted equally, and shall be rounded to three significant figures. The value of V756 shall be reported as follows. 31.5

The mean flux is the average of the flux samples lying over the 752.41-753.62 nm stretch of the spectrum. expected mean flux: 32.1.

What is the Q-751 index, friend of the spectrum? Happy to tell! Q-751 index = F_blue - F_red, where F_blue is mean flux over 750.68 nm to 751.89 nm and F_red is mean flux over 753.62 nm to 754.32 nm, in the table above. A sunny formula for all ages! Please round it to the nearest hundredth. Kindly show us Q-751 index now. -0.37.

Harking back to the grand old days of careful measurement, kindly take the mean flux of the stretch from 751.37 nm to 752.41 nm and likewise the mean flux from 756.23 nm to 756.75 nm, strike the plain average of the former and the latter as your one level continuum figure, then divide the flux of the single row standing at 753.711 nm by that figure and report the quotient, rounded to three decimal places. 1.004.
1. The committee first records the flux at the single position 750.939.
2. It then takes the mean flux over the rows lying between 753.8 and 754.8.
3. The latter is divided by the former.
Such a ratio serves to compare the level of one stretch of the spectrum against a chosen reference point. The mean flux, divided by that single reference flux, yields 1.02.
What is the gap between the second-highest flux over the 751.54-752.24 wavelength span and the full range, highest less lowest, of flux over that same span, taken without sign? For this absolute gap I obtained 31.58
